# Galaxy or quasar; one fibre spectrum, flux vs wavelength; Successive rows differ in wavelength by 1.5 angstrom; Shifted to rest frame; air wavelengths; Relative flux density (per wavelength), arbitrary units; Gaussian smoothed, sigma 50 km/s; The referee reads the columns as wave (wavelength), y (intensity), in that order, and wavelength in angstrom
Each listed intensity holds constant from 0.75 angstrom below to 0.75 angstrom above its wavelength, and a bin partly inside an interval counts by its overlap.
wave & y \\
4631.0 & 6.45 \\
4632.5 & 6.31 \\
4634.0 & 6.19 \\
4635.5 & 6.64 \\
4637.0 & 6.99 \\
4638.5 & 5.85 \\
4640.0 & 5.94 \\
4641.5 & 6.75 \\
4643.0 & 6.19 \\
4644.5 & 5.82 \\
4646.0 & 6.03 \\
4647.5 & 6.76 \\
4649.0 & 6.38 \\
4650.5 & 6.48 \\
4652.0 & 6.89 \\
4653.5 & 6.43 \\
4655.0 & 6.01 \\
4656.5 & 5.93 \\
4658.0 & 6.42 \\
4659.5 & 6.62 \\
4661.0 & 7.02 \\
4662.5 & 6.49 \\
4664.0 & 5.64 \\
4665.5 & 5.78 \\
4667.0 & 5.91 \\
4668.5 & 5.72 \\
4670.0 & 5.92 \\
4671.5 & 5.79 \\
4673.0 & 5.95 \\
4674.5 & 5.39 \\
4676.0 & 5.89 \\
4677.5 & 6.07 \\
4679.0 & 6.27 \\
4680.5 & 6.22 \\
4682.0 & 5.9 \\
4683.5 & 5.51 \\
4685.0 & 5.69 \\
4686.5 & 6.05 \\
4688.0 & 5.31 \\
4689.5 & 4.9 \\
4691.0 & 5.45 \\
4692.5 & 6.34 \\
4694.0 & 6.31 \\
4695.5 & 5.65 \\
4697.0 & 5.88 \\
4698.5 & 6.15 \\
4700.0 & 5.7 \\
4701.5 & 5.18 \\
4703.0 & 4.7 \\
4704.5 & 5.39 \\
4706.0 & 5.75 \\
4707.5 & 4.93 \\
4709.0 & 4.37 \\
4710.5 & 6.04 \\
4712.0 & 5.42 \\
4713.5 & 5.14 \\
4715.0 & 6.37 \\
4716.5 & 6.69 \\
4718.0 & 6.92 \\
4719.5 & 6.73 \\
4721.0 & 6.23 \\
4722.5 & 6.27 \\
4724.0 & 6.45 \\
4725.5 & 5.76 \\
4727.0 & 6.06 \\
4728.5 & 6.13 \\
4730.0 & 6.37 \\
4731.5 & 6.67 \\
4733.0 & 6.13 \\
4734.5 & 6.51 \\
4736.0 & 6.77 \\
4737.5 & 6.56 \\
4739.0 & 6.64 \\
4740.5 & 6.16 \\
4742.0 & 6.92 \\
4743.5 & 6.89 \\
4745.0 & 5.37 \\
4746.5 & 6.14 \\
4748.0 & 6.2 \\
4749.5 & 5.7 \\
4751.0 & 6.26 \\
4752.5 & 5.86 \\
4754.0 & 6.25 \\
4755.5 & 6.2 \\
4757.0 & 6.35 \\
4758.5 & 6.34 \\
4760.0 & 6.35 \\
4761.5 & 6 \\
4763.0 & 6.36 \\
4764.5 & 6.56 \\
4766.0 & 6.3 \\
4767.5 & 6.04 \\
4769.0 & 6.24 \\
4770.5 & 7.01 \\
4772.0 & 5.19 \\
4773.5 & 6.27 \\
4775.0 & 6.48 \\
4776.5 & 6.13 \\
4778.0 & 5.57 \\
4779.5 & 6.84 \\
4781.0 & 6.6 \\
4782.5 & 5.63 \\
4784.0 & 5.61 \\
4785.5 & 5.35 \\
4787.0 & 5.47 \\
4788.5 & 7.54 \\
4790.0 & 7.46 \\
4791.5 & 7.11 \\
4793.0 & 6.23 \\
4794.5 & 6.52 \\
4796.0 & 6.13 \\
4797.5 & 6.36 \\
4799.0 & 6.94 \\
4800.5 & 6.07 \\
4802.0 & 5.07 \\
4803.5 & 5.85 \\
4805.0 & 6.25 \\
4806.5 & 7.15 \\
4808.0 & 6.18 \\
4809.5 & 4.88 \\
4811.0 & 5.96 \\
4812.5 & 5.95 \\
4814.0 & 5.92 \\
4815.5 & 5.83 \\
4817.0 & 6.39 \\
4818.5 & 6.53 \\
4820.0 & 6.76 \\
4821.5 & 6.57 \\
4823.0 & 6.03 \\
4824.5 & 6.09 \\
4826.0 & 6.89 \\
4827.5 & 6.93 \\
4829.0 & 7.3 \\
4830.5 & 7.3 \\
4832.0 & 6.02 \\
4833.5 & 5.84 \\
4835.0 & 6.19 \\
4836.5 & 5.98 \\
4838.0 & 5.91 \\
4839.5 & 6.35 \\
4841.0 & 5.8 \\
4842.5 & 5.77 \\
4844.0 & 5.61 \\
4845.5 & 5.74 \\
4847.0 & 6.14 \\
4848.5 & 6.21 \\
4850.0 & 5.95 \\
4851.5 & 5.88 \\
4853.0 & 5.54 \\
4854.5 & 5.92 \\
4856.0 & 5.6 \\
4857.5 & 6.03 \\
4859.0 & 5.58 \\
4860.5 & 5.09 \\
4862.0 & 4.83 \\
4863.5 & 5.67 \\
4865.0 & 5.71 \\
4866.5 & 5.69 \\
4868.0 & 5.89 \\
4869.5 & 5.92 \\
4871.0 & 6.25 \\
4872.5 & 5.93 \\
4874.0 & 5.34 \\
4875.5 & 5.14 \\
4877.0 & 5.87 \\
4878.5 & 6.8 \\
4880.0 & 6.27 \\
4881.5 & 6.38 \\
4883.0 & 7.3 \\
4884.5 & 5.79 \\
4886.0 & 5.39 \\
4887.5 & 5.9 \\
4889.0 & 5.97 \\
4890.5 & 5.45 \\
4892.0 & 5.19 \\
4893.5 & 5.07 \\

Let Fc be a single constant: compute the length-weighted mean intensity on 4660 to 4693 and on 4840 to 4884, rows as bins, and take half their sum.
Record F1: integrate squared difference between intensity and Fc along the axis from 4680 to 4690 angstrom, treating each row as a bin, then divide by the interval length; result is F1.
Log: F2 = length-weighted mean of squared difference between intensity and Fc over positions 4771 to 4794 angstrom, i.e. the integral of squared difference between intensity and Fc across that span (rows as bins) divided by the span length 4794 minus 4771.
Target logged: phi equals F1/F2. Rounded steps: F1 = 0.21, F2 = 0.68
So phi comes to 0.3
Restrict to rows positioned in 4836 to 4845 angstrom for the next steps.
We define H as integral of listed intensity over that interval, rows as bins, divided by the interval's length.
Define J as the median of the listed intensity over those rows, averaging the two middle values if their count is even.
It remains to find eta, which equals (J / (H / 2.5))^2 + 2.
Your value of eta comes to 8.16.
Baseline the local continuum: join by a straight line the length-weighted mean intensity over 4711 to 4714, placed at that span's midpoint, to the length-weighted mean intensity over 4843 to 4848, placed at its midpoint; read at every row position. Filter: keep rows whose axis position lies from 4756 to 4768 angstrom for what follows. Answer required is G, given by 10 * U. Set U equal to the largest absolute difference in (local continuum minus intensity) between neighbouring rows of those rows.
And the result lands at 4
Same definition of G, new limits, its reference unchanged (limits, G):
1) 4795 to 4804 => 10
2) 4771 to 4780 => 13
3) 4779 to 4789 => 21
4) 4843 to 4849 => 4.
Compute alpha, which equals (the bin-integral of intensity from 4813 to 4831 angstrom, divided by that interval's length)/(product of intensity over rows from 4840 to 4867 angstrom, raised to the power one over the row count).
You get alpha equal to 1.15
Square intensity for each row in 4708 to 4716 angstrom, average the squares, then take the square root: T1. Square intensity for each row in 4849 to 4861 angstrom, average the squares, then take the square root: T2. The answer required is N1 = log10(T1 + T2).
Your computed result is 1.05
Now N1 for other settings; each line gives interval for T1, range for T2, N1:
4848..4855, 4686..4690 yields 1.05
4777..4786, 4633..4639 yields 1.09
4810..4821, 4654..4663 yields 1.10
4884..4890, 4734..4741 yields 1.09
